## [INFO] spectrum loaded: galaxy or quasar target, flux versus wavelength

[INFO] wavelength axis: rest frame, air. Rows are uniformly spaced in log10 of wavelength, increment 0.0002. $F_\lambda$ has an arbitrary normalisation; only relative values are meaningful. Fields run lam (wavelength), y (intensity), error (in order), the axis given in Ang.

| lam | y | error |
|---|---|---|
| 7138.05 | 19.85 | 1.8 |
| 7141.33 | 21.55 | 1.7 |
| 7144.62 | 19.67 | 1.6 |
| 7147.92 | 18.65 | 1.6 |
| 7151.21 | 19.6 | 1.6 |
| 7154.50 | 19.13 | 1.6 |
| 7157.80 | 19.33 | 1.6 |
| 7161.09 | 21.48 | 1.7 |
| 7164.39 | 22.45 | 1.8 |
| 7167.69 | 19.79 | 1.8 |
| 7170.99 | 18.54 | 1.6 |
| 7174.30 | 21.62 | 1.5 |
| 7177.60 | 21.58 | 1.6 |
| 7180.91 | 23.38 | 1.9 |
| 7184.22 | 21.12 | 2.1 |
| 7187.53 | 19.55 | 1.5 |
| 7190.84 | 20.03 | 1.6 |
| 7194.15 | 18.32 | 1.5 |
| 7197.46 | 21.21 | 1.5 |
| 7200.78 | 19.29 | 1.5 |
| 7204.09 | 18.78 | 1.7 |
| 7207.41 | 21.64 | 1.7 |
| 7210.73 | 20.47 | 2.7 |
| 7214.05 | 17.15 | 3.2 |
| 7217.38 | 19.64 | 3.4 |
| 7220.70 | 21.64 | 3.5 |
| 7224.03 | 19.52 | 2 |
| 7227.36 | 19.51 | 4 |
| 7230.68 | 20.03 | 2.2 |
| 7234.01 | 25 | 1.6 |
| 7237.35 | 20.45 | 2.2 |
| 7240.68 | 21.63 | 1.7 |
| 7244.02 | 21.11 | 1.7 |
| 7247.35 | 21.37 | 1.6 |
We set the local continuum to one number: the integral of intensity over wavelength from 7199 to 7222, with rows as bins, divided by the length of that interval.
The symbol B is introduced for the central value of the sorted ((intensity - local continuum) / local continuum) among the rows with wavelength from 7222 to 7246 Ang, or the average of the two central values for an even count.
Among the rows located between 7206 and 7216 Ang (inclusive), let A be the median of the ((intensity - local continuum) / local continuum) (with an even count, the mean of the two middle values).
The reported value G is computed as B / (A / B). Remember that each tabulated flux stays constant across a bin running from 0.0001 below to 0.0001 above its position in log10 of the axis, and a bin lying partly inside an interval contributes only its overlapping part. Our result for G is 0.0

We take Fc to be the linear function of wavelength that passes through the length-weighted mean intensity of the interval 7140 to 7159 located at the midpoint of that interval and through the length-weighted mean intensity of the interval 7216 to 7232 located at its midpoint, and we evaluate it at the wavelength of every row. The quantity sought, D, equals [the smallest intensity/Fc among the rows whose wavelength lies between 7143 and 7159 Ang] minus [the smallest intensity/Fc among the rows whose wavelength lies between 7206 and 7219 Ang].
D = 0.09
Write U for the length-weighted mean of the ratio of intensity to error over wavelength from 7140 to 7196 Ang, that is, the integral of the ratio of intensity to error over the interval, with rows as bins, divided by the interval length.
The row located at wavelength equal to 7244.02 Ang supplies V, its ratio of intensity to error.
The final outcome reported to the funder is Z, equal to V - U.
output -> 0.1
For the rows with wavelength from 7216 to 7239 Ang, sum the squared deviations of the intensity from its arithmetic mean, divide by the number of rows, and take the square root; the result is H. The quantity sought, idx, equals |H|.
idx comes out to 1.84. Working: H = 1.84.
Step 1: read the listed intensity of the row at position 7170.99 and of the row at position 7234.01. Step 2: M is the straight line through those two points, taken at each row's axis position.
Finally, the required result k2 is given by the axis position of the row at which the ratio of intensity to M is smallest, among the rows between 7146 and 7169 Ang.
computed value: 7167.69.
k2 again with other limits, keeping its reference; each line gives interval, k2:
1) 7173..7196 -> 7194.15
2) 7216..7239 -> 7227.36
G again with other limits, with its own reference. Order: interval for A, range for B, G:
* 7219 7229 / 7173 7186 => -0.6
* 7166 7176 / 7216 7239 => 0.3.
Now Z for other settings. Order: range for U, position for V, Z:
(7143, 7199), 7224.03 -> -2.6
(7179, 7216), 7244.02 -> 1.2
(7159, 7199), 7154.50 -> -0.5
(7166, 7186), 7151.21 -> 0.1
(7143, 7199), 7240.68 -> 0.4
